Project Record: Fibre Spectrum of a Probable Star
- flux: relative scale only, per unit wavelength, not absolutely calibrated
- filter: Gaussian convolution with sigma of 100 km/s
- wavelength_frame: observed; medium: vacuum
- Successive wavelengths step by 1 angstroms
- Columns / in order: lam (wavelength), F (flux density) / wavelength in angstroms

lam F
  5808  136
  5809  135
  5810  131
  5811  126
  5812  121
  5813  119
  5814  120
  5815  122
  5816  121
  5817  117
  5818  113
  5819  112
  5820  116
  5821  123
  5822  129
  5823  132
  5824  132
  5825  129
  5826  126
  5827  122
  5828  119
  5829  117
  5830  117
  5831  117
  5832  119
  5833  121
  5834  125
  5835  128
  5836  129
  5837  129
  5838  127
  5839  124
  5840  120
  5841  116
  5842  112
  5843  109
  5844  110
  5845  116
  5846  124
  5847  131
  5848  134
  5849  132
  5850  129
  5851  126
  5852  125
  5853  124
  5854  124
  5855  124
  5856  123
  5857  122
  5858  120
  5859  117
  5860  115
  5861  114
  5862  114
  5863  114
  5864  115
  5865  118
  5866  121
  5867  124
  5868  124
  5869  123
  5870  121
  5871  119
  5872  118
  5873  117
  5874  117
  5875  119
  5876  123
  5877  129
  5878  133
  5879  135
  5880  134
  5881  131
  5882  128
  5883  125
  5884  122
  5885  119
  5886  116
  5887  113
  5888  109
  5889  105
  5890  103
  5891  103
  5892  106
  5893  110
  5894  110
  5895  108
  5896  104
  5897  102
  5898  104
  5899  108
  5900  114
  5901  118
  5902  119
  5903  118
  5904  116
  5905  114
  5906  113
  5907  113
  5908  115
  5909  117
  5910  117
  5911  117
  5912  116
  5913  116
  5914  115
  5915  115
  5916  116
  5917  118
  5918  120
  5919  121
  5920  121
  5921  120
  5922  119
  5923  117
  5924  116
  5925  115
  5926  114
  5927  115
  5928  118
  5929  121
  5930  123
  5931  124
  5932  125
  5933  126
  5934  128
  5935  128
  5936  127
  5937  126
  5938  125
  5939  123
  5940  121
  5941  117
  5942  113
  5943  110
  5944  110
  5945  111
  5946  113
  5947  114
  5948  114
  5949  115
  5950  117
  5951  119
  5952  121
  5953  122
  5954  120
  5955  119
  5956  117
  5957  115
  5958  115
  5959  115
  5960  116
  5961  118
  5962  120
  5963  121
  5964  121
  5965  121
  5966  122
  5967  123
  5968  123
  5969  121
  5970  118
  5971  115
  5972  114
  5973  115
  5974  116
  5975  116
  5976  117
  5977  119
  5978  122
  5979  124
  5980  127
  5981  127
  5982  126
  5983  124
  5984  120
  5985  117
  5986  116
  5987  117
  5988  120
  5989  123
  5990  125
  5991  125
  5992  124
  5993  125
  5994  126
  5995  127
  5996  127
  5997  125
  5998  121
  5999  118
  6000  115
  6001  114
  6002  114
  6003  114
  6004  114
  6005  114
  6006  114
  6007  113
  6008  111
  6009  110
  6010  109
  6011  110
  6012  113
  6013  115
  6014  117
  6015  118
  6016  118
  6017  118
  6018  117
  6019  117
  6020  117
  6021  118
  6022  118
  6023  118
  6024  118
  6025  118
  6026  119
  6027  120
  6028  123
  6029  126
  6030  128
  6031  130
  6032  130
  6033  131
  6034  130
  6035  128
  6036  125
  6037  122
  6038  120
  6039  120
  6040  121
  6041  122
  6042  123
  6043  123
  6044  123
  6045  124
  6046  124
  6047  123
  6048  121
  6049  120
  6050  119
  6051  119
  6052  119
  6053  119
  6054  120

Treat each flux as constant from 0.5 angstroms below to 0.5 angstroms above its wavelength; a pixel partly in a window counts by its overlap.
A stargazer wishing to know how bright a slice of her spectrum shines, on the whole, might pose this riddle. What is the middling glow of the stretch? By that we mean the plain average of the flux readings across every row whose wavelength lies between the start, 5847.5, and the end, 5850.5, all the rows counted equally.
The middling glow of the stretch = 132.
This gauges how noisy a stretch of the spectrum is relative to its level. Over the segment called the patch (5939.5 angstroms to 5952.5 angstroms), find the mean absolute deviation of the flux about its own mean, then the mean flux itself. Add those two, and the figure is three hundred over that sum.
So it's 2.54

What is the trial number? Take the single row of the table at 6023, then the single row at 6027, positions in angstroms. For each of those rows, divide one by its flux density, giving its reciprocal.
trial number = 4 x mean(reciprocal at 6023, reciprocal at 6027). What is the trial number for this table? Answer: 0.0336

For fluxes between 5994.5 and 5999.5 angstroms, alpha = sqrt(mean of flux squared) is 124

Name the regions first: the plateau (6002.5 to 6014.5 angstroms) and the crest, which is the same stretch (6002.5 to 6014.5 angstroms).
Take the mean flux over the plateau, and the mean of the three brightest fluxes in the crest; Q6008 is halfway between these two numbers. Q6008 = 114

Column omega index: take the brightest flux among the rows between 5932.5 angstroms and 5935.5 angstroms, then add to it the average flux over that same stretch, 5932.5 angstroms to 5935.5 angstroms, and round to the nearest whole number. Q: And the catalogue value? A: 255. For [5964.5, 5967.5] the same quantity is 245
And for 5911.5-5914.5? 232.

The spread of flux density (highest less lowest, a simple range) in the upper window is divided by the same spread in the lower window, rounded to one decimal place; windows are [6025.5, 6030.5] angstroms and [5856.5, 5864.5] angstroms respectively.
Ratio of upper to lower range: 1.1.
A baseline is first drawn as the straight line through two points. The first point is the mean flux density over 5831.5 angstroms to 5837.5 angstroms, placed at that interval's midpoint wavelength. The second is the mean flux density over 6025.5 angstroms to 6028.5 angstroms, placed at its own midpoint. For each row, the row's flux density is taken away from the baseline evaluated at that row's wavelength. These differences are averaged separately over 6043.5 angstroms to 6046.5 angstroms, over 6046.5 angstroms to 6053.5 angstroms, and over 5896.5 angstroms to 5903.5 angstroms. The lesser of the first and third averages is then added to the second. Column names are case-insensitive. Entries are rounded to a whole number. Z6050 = -3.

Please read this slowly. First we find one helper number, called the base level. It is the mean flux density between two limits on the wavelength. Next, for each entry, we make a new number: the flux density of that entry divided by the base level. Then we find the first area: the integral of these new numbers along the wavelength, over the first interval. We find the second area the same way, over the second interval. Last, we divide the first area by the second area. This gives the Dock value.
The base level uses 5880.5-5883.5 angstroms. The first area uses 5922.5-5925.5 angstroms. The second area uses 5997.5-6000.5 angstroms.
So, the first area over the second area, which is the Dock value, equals 0.98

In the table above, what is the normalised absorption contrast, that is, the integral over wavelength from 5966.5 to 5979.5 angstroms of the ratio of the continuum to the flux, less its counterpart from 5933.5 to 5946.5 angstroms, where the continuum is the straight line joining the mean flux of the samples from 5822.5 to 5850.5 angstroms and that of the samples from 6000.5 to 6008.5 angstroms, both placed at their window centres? -0.16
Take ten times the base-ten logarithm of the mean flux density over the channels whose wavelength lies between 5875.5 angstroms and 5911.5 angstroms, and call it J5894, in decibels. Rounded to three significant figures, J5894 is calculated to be 20.6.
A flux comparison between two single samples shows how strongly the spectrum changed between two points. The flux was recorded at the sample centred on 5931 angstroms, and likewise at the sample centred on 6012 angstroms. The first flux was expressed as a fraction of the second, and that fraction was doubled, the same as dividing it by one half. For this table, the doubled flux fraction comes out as 2.19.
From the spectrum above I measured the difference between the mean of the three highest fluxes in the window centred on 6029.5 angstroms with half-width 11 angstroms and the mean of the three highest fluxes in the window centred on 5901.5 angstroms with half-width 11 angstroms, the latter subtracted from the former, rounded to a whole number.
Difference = 12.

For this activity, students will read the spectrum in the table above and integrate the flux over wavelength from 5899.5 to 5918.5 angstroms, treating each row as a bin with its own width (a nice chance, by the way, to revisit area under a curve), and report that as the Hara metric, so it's 2207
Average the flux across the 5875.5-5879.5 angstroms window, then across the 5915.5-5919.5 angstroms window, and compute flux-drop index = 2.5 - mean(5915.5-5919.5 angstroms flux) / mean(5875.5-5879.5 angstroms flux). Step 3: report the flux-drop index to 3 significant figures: 1.59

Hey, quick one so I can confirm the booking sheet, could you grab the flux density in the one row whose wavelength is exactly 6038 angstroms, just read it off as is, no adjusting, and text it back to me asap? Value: 120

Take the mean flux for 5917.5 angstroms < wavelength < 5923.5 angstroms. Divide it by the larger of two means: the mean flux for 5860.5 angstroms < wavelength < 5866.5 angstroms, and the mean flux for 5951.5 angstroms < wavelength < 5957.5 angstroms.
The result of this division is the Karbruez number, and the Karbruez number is 1.01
